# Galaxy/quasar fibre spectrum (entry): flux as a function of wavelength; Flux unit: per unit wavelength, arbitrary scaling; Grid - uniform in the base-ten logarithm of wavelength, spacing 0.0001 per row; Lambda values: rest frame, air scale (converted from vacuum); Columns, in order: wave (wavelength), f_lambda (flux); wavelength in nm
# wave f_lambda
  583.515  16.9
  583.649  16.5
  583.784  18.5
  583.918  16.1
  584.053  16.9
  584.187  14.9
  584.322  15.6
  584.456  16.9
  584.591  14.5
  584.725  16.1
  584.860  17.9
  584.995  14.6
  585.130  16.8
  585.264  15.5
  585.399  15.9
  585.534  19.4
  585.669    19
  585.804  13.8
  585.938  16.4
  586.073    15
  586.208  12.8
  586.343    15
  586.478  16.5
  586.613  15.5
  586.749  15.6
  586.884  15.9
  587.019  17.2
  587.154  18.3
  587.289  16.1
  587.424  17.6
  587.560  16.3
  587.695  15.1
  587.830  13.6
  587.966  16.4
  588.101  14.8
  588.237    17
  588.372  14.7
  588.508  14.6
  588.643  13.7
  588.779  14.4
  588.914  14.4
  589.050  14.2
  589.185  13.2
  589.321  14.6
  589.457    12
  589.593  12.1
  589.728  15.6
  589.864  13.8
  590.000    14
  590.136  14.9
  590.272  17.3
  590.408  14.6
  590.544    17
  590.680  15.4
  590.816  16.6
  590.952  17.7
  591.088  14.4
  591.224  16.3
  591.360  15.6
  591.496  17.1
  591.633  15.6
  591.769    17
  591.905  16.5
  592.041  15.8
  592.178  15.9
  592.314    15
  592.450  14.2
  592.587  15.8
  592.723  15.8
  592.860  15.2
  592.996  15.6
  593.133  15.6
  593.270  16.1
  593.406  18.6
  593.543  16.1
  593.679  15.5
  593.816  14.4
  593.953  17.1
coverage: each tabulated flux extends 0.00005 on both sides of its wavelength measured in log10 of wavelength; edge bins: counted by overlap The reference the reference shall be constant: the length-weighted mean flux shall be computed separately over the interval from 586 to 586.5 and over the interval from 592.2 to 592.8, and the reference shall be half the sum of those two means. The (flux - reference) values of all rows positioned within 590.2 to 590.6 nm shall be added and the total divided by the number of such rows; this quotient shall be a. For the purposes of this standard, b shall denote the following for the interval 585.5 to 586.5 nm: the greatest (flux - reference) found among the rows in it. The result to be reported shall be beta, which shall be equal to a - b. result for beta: -3.1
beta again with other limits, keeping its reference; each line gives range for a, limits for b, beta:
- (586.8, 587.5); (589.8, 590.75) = -0.3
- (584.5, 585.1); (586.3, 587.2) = -2.5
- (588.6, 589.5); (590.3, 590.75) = -3.2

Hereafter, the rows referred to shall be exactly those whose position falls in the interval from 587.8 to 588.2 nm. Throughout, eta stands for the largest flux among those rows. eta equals 16.4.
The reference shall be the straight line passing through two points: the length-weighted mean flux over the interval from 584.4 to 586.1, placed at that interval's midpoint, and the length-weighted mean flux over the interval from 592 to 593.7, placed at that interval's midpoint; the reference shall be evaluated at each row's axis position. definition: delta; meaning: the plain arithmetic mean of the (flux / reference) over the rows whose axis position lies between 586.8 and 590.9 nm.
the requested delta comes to 0.94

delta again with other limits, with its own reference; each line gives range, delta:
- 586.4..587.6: 1.02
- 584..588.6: 0.98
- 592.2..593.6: 1.00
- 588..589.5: 0.89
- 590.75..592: 1.03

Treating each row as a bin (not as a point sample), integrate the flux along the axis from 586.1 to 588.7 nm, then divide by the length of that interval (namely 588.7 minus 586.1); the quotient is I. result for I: 15.6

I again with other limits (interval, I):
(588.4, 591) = 14.7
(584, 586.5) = 16.0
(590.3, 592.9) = 15.9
